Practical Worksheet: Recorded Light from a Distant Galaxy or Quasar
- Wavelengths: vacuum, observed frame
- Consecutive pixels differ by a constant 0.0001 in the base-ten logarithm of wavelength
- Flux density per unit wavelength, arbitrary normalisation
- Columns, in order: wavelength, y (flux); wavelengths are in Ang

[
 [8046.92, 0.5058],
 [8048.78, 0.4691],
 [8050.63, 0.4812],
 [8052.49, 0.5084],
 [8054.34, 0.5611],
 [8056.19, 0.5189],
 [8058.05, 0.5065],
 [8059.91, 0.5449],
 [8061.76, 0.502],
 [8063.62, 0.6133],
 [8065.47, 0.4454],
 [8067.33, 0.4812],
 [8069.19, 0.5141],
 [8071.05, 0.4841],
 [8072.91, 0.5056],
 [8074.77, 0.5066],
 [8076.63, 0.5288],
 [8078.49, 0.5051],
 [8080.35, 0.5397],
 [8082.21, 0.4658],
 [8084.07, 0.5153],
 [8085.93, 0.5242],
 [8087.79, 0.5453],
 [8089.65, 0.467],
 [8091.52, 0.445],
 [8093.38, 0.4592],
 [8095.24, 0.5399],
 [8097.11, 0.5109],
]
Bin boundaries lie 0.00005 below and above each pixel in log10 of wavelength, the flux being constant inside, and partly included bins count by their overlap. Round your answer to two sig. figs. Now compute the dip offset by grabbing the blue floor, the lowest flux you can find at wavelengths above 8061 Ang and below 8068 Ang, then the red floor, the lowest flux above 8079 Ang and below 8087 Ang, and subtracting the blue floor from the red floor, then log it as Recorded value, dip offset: 0.020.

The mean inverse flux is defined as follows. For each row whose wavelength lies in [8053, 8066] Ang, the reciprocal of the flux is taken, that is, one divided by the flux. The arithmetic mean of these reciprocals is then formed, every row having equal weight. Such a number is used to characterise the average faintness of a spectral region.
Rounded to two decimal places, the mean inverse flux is 1.91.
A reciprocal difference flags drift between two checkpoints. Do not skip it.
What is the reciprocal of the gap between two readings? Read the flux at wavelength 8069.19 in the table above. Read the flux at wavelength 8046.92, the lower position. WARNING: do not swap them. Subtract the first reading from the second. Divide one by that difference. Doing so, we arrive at -120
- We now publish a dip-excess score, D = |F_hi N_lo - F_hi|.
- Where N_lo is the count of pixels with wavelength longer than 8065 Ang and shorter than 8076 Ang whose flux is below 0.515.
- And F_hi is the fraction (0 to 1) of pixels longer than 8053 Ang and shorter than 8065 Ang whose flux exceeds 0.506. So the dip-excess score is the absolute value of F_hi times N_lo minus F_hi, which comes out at 4.17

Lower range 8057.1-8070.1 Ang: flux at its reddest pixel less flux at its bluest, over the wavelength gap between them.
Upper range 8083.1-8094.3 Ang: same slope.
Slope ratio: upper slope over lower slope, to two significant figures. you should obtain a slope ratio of -8.8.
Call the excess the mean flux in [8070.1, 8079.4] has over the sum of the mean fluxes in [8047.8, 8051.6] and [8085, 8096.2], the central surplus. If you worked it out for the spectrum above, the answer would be -0.47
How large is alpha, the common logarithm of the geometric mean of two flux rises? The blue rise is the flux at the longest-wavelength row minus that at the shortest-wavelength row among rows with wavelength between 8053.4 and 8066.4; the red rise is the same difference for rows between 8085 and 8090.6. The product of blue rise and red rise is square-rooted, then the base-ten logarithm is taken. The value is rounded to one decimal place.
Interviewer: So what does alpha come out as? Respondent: -1.1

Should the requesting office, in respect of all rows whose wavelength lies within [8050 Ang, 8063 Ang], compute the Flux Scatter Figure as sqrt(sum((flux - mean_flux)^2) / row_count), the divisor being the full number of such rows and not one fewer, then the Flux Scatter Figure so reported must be 0.0251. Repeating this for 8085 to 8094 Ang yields 0.0393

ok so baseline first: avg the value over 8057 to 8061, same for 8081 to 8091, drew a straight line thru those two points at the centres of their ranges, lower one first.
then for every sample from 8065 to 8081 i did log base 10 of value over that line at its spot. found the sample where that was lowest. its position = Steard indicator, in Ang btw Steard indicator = 8065.47 Ang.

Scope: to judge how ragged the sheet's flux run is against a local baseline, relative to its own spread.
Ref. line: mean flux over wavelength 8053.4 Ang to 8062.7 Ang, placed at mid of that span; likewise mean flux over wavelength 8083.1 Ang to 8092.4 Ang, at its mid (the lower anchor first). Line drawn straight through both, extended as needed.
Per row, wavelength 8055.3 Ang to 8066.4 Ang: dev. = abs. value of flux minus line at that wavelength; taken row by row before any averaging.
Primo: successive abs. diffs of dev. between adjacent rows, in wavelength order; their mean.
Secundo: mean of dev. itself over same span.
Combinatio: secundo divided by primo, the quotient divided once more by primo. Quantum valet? 99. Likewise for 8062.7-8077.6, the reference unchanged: 66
